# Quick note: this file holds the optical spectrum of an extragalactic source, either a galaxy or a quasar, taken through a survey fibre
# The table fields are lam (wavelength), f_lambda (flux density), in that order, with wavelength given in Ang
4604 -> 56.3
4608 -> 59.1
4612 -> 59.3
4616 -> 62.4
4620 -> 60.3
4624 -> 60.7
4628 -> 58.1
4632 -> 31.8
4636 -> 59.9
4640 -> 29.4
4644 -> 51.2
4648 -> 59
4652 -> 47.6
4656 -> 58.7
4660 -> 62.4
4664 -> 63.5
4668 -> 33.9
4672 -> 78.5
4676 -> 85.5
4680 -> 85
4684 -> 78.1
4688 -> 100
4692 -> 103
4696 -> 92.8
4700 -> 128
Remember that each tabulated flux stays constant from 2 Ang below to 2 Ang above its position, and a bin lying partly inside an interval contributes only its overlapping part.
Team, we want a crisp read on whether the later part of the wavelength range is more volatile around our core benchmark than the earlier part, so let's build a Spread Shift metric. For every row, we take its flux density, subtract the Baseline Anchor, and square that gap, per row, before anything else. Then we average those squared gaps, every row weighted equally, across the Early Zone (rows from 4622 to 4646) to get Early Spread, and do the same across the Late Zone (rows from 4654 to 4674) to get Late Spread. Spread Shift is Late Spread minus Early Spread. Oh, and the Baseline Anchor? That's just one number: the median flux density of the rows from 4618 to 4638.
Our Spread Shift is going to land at -91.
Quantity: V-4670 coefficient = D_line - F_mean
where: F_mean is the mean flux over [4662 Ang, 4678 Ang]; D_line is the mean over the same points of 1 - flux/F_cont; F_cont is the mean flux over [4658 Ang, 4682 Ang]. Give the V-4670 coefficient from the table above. -65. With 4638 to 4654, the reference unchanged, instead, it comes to -46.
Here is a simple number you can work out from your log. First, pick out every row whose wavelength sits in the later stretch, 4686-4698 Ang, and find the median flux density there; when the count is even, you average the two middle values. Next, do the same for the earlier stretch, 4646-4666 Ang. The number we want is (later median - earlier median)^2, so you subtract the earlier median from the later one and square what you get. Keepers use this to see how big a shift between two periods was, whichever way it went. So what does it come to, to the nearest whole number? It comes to 1681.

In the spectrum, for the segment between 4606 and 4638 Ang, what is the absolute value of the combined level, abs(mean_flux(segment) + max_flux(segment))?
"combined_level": 119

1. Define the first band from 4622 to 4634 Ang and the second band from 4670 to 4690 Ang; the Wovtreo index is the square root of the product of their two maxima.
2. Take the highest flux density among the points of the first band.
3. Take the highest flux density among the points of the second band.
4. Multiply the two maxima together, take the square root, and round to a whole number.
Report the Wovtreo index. 78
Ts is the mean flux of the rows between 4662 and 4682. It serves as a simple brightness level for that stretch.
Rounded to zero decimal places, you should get 69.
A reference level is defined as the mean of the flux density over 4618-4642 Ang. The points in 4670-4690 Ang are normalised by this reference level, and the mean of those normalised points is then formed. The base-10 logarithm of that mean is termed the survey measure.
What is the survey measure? 0.23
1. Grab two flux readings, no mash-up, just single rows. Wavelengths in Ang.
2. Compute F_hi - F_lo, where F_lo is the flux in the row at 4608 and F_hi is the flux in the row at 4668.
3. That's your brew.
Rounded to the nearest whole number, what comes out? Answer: -25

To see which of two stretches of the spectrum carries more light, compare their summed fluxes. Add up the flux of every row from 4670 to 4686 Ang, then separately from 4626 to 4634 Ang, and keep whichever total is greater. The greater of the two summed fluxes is 327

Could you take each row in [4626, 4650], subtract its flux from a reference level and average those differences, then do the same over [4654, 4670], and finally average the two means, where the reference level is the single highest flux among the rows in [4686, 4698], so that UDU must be 52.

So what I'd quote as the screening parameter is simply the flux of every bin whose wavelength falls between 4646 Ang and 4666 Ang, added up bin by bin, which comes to 291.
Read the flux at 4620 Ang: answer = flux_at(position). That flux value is 60.3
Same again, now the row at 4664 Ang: 63.5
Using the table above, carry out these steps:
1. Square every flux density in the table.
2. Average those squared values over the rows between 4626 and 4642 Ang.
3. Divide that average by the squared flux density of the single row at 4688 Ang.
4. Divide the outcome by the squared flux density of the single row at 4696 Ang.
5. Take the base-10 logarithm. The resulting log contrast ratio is -4.6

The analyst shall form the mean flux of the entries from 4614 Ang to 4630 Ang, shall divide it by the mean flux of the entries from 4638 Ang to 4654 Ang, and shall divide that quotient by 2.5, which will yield 0.52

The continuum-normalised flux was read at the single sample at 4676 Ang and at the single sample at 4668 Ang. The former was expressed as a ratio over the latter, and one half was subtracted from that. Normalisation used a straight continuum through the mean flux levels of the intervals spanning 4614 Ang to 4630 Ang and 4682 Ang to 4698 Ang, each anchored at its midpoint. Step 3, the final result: 1.9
